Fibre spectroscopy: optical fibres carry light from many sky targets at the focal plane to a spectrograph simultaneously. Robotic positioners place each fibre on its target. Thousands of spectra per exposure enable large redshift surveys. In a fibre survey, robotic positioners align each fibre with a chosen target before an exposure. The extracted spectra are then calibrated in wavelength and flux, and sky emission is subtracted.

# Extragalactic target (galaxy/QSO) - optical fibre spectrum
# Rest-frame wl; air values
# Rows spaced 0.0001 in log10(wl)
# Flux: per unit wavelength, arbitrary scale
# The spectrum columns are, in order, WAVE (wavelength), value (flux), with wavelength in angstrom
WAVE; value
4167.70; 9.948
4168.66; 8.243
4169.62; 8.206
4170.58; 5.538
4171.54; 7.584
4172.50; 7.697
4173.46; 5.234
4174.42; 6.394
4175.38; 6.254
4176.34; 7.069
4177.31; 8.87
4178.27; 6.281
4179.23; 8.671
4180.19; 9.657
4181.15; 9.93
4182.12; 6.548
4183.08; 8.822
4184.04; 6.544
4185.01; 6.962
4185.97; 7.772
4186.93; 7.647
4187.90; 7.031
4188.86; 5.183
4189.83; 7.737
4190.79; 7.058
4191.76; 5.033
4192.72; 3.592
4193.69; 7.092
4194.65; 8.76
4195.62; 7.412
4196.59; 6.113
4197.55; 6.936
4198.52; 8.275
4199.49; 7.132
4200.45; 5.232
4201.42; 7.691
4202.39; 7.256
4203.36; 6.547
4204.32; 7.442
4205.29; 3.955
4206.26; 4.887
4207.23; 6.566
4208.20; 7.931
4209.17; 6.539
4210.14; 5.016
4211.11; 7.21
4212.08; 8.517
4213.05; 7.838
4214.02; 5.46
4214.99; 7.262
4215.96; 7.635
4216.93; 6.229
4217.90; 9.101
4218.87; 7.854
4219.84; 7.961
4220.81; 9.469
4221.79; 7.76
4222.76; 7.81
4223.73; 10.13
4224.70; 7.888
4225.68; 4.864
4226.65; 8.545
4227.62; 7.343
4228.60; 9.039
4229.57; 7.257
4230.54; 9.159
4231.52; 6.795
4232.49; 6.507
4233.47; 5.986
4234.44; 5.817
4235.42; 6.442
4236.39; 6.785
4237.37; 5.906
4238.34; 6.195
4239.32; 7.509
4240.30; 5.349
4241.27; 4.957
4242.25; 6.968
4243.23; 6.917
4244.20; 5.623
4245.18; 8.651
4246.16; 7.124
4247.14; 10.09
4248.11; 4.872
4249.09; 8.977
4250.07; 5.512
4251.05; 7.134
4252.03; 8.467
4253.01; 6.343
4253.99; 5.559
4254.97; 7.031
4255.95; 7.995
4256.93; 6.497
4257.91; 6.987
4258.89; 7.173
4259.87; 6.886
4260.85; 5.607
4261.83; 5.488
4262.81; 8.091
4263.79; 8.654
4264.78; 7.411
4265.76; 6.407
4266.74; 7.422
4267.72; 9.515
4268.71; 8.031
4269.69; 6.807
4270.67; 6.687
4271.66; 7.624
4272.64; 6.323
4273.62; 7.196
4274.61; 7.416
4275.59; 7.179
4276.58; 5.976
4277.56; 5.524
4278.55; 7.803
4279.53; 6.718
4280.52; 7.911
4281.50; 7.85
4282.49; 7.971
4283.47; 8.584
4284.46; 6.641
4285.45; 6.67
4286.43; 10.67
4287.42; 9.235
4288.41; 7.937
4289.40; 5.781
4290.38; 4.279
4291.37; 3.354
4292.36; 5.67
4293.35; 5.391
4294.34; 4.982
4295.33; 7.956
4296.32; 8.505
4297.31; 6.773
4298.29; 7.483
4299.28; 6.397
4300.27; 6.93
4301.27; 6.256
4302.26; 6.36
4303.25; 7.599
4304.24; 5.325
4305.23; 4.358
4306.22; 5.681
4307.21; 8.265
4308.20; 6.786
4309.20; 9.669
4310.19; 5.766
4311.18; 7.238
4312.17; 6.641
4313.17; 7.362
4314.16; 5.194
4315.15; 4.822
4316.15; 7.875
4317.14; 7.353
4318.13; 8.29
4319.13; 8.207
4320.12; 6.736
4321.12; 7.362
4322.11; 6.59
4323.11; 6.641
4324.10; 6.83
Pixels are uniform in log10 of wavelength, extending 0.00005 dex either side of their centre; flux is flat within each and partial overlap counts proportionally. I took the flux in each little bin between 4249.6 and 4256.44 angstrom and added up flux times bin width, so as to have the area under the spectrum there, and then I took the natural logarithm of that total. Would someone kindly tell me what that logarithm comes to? 3.85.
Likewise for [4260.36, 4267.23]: 3.88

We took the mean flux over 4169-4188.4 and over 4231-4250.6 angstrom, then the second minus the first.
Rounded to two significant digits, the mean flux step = -0.79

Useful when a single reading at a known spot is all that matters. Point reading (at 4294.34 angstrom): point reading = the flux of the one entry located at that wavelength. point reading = 4.982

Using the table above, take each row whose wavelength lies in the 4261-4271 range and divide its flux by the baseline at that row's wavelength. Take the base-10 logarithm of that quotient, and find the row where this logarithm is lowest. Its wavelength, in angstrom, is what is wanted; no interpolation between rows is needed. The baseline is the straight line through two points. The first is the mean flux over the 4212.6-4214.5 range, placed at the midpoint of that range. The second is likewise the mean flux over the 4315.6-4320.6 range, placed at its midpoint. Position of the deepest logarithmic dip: 4261.83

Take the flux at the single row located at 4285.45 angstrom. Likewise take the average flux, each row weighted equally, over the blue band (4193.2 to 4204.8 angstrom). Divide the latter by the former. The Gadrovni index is 1.07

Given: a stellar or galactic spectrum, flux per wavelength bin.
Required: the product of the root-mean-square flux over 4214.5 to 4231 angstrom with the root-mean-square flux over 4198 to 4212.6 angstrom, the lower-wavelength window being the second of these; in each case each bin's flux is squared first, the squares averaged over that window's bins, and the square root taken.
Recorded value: 54.8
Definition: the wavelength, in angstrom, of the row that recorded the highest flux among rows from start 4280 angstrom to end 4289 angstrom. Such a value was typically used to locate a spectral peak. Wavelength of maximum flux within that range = 4286.43 angstrom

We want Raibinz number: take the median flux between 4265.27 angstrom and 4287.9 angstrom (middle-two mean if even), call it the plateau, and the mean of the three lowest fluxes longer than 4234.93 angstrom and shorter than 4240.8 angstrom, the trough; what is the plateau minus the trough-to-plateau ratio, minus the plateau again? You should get -0.78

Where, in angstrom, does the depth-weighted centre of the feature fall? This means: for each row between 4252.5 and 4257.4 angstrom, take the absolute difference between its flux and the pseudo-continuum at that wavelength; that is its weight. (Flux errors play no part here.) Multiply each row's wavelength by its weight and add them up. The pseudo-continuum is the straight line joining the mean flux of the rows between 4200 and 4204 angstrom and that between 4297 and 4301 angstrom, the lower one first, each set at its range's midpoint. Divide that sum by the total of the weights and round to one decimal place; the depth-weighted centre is 4254.9 angstrom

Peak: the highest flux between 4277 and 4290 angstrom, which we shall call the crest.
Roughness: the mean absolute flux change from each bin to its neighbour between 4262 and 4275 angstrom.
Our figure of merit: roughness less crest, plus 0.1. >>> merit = -9.6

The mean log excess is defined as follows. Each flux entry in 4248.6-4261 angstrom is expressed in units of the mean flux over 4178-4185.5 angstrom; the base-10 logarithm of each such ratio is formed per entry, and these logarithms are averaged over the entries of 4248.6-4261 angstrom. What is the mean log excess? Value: -0.063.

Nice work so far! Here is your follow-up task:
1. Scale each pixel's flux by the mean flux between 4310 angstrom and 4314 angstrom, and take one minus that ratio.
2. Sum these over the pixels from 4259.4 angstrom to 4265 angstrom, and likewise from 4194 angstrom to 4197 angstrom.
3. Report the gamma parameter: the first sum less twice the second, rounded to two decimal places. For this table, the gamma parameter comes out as 0.36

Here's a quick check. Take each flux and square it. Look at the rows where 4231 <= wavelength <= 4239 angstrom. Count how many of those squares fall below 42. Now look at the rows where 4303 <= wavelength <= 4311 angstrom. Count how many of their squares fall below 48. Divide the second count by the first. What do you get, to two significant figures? 1.0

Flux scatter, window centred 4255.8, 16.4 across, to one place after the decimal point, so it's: 1.2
